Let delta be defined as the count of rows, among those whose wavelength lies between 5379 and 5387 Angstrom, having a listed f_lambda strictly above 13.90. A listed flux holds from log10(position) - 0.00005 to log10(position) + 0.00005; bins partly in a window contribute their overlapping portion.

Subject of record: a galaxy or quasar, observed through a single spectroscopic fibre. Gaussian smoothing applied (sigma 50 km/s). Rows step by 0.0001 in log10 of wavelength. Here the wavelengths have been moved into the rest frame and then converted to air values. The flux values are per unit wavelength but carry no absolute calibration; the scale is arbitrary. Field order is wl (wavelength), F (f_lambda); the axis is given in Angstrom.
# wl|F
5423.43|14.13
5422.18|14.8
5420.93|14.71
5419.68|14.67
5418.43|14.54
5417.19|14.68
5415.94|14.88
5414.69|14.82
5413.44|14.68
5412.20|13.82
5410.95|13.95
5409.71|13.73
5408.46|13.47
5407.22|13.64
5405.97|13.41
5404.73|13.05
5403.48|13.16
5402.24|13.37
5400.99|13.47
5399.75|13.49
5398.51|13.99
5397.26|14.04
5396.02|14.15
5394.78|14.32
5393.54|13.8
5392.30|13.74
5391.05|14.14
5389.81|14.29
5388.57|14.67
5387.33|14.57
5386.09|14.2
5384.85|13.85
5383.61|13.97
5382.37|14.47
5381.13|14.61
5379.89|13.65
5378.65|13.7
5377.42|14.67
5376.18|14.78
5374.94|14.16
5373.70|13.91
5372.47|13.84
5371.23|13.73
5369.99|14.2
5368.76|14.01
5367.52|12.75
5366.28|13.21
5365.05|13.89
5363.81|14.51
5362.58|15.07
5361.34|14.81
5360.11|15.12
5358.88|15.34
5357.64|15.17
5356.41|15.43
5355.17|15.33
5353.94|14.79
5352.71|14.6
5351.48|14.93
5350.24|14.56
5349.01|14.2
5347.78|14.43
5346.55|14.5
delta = 4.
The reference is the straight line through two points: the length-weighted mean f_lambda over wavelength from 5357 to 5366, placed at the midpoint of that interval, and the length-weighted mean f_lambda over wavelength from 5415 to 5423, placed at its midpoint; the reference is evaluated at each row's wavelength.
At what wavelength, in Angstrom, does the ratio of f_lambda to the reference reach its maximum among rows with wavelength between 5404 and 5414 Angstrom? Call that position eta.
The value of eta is 5413.44 Angstrom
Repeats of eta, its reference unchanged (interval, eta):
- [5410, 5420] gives 5415.94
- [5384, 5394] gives 5388.57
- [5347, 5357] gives 5356.41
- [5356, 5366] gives 5356.41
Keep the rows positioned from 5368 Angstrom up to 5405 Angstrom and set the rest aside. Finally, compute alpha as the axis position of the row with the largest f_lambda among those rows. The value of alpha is 5376.18 Angstrom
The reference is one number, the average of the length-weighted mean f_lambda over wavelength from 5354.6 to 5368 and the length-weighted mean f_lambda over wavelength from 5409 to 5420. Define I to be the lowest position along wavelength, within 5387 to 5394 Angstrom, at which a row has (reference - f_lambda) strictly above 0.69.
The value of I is 5392.30 Angstrom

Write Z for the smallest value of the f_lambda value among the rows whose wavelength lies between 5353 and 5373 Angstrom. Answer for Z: 12.75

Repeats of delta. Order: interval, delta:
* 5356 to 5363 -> 6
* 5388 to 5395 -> 4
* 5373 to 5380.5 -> 4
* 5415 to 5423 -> 6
